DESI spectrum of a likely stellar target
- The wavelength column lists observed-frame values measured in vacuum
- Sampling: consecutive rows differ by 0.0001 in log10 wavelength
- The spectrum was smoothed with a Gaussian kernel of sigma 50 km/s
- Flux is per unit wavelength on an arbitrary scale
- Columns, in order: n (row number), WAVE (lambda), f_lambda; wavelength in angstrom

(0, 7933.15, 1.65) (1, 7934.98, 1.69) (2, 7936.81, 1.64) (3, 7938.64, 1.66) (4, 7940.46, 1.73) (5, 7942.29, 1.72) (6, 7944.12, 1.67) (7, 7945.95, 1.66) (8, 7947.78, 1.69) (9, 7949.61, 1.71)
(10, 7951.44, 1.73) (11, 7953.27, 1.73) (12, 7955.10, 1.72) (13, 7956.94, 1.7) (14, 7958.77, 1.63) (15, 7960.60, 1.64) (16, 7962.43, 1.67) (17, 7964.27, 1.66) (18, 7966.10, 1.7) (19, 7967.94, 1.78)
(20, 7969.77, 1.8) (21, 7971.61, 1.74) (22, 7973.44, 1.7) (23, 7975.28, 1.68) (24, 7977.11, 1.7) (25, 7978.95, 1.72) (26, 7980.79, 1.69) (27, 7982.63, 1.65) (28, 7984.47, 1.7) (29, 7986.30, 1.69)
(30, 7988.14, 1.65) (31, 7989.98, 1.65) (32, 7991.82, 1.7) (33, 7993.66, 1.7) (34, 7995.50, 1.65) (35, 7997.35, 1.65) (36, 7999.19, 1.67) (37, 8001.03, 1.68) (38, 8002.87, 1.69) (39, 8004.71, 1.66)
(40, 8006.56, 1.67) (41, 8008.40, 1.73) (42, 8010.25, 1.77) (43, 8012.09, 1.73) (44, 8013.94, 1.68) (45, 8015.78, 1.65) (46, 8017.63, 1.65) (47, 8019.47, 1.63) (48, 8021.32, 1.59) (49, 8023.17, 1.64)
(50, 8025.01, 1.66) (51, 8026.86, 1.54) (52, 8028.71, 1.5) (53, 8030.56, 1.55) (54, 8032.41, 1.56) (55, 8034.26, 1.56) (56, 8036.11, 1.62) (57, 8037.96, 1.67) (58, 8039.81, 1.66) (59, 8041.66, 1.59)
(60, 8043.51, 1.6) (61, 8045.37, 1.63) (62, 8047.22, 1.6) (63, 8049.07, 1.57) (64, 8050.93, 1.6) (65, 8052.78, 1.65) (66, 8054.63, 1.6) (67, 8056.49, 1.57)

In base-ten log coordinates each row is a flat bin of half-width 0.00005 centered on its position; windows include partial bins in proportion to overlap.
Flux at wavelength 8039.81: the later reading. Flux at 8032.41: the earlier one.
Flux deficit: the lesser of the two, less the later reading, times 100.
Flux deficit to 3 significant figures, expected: -10.0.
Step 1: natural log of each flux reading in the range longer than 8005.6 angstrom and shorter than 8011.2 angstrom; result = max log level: 0.57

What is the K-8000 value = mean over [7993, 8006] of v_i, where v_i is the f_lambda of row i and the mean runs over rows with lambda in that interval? 1.67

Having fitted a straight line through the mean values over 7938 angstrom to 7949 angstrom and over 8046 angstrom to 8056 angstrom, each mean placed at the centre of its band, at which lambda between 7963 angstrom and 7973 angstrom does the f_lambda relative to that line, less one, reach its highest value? 7969.77 angstrom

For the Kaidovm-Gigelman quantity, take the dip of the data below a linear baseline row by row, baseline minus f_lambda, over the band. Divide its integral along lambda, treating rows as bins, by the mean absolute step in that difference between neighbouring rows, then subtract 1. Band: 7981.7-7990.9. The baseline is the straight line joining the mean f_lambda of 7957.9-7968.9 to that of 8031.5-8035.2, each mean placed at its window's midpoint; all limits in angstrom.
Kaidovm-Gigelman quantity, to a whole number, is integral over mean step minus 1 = -11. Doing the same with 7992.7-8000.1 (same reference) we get -14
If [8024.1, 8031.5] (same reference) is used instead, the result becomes 0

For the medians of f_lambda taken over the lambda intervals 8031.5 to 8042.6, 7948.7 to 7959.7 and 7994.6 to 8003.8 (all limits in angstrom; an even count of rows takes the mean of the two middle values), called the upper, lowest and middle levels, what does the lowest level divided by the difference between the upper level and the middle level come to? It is -26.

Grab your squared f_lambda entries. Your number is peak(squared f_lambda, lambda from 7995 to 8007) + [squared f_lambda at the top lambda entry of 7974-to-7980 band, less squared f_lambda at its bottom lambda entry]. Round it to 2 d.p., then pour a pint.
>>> 2.99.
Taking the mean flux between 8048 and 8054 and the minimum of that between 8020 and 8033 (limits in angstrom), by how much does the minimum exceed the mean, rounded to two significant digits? -0.11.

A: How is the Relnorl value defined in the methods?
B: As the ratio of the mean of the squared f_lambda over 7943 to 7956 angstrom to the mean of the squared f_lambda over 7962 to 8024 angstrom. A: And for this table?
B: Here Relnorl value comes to 1.02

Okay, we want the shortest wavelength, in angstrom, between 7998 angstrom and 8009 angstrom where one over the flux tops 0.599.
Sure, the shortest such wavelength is 8004.71 angstrom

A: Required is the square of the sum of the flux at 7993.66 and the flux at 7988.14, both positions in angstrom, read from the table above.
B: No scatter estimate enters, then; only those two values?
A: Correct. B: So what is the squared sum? 11.2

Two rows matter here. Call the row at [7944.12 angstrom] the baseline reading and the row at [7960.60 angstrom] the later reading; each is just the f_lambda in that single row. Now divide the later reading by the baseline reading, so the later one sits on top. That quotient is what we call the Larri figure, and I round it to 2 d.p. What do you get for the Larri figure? 0.98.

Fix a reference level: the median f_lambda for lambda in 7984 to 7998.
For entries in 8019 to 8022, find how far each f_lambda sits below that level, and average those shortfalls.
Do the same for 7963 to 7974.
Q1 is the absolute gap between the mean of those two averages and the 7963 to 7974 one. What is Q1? 0.060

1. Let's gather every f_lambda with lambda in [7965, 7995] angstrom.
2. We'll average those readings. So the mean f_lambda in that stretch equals 1.70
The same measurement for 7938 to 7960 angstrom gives 1.70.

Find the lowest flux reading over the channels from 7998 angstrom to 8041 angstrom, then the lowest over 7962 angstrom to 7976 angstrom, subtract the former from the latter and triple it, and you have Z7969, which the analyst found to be 0.5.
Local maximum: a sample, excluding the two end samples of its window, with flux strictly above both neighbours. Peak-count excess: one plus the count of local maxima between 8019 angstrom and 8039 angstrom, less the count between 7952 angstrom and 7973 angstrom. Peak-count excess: 0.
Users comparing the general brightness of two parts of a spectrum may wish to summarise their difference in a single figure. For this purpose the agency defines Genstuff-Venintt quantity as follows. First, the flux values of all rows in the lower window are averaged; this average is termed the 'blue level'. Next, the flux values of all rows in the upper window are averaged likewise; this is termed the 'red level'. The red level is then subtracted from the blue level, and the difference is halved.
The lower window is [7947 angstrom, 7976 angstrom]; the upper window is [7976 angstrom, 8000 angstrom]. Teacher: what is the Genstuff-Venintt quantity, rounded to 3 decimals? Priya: 0.013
